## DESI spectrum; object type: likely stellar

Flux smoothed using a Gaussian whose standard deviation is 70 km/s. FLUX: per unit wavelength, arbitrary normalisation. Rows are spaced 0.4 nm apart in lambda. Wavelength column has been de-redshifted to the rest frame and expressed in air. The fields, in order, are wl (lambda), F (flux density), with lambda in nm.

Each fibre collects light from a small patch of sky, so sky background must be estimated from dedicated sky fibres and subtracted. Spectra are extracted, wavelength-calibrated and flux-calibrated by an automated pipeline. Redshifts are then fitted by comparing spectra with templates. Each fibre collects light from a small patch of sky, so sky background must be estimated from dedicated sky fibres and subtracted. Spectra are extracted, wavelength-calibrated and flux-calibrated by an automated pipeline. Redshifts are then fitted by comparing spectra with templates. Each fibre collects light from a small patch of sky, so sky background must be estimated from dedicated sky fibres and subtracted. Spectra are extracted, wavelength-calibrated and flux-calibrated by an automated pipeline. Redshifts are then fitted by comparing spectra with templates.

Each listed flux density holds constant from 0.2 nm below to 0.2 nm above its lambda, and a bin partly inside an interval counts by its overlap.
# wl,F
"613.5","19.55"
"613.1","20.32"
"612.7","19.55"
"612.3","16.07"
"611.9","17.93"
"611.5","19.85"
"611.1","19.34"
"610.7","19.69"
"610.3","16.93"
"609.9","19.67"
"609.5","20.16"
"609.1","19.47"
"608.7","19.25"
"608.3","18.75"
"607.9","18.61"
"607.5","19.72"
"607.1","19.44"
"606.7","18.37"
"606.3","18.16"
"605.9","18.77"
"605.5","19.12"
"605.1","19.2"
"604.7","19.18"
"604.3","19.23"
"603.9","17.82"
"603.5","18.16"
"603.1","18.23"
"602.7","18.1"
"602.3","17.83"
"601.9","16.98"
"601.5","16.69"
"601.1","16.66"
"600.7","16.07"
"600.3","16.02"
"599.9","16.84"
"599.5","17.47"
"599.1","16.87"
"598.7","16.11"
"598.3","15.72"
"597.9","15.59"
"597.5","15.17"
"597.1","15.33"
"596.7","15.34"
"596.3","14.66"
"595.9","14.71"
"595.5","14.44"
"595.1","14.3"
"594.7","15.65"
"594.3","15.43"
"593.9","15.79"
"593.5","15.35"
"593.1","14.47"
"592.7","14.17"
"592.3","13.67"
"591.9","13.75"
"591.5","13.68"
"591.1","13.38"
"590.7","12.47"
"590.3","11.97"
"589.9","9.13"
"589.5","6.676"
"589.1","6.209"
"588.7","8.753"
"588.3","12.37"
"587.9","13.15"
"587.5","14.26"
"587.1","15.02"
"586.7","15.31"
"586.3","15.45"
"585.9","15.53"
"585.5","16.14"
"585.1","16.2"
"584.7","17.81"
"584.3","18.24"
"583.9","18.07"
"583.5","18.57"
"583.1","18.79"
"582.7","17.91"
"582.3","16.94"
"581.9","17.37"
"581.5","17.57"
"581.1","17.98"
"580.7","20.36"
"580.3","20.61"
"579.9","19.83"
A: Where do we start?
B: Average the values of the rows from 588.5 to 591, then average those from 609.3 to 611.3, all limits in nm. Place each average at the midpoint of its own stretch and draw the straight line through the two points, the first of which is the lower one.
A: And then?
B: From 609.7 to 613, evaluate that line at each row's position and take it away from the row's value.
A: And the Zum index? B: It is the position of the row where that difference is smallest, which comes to 612.3 nm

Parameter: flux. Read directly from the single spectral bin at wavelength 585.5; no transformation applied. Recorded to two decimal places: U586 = 16.14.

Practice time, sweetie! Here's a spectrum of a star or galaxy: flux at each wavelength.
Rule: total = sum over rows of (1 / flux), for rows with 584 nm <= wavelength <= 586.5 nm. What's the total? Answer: 0.364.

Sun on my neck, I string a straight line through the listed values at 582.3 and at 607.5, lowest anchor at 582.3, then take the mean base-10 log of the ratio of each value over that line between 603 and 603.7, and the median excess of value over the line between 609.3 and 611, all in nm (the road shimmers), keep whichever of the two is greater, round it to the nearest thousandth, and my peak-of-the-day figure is -0.025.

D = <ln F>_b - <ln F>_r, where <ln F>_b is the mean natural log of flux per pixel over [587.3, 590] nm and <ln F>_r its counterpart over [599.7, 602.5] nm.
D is -0.55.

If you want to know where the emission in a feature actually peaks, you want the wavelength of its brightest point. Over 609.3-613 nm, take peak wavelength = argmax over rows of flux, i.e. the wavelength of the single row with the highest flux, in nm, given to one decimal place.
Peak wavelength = 609.5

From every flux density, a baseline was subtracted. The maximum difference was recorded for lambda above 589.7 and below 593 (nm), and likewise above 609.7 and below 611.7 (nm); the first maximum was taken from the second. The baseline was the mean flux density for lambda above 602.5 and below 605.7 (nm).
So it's 5.7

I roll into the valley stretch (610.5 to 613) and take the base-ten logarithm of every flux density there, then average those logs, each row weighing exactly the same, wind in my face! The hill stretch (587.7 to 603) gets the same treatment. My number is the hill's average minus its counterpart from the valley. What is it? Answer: -0.12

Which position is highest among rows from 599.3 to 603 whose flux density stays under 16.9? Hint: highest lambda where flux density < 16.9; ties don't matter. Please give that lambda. 601.5 nm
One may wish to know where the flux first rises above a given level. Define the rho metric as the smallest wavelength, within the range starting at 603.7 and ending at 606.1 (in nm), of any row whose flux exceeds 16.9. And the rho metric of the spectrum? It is 603.9 nm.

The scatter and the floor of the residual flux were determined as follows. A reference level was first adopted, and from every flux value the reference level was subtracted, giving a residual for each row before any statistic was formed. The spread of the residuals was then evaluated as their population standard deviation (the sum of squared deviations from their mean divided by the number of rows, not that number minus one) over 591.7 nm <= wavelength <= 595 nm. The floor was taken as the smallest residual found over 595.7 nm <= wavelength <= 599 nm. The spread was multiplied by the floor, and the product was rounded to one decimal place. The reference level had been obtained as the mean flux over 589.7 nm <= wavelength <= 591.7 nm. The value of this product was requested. 2.1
